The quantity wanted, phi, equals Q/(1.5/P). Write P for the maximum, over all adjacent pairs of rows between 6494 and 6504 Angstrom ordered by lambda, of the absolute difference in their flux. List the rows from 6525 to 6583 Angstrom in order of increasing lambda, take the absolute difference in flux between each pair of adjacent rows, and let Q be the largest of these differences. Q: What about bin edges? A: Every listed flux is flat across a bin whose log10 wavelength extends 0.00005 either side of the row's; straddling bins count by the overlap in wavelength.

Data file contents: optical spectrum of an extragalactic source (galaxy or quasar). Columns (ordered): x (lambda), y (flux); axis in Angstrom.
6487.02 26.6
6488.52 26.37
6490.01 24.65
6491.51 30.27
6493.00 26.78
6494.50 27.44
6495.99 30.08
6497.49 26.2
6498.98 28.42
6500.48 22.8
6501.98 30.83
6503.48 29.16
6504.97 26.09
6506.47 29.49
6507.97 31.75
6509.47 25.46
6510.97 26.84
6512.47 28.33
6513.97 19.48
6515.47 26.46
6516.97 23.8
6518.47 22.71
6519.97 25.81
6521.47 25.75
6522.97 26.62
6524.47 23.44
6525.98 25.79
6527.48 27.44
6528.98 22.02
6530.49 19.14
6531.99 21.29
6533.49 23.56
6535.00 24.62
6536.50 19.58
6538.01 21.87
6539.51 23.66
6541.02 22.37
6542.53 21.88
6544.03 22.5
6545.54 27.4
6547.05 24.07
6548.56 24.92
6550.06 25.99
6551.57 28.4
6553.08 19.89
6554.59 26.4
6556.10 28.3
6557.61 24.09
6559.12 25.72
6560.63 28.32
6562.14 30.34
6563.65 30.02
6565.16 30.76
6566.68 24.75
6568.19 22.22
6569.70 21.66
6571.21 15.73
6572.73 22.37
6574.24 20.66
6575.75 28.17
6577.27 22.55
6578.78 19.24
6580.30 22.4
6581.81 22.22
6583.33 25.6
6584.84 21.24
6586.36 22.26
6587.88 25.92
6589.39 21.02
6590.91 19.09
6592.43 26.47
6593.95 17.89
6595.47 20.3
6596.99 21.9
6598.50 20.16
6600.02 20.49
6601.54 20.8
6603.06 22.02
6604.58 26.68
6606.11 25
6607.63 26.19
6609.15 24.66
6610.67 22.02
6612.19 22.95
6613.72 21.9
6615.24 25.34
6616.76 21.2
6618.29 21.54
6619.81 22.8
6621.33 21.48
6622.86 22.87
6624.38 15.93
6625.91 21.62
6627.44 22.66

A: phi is 46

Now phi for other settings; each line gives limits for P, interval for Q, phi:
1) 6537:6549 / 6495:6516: 29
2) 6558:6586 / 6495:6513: 40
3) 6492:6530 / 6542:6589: 50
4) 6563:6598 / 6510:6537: 51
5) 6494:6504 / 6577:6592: 26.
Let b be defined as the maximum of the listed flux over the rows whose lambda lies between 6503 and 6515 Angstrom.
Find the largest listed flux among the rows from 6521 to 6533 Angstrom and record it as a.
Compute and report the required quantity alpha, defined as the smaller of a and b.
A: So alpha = 27.4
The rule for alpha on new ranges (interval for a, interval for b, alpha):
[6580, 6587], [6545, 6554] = 25.6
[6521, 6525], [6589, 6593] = 26.5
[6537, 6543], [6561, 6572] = 23.7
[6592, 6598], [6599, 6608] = 26.5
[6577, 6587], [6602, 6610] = 25.6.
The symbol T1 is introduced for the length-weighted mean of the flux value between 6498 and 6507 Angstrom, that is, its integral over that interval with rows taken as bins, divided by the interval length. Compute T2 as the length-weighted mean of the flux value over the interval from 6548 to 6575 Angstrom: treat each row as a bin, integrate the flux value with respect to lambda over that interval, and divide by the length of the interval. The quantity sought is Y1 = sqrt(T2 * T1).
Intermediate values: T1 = 27.7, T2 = 25.0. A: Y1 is 26.3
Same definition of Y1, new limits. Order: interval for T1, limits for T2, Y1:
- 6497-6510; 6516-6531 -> 26.1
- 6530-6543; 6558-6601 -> 22.6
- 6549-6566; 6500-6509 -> 27.7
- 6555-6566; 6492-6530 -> 27.2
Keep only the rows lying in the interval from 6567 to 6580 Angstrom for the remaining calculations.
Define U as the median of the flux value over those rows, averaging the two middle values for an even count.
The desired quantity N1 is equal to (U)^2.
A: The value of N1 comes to 481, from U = 21.9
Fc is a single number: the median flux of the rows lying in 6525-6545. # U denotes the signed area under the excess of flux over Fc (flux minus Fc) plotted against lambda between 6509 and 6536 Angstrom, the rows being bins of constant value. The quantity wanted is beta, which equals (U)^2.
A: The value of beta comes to 2737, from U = 52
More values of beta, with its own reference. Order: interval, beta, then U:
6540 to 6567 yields 9049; 95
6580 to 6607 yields 2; -1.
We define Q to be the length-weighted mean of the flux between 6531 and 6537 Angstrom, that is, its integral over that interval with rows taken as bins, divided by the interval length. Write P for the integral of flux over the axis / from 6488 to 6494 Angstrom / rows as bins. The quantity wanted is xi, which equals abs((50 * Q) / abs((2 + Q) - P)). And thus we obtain 8.1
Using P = 162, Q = 22.3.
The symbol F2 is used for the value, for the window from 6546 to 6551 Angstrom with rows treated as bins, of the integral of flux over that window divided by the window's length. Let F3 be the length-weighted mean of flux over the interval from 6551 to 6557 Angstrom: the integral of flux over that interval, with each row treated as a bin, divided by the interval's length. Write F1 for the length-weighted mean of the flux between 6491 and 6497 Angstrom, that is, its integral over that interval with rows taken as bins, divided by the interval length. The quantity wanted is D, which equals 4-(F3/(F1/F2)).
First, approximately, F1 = 28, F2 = 25.3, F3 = 26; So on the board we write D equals -19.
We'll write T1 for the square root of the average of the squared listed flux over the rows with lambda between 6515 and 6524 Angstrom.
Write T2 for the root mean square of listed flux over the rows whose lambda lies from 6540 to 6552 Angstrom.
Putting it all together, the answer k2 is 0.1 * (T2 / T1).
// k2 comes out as 0.098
